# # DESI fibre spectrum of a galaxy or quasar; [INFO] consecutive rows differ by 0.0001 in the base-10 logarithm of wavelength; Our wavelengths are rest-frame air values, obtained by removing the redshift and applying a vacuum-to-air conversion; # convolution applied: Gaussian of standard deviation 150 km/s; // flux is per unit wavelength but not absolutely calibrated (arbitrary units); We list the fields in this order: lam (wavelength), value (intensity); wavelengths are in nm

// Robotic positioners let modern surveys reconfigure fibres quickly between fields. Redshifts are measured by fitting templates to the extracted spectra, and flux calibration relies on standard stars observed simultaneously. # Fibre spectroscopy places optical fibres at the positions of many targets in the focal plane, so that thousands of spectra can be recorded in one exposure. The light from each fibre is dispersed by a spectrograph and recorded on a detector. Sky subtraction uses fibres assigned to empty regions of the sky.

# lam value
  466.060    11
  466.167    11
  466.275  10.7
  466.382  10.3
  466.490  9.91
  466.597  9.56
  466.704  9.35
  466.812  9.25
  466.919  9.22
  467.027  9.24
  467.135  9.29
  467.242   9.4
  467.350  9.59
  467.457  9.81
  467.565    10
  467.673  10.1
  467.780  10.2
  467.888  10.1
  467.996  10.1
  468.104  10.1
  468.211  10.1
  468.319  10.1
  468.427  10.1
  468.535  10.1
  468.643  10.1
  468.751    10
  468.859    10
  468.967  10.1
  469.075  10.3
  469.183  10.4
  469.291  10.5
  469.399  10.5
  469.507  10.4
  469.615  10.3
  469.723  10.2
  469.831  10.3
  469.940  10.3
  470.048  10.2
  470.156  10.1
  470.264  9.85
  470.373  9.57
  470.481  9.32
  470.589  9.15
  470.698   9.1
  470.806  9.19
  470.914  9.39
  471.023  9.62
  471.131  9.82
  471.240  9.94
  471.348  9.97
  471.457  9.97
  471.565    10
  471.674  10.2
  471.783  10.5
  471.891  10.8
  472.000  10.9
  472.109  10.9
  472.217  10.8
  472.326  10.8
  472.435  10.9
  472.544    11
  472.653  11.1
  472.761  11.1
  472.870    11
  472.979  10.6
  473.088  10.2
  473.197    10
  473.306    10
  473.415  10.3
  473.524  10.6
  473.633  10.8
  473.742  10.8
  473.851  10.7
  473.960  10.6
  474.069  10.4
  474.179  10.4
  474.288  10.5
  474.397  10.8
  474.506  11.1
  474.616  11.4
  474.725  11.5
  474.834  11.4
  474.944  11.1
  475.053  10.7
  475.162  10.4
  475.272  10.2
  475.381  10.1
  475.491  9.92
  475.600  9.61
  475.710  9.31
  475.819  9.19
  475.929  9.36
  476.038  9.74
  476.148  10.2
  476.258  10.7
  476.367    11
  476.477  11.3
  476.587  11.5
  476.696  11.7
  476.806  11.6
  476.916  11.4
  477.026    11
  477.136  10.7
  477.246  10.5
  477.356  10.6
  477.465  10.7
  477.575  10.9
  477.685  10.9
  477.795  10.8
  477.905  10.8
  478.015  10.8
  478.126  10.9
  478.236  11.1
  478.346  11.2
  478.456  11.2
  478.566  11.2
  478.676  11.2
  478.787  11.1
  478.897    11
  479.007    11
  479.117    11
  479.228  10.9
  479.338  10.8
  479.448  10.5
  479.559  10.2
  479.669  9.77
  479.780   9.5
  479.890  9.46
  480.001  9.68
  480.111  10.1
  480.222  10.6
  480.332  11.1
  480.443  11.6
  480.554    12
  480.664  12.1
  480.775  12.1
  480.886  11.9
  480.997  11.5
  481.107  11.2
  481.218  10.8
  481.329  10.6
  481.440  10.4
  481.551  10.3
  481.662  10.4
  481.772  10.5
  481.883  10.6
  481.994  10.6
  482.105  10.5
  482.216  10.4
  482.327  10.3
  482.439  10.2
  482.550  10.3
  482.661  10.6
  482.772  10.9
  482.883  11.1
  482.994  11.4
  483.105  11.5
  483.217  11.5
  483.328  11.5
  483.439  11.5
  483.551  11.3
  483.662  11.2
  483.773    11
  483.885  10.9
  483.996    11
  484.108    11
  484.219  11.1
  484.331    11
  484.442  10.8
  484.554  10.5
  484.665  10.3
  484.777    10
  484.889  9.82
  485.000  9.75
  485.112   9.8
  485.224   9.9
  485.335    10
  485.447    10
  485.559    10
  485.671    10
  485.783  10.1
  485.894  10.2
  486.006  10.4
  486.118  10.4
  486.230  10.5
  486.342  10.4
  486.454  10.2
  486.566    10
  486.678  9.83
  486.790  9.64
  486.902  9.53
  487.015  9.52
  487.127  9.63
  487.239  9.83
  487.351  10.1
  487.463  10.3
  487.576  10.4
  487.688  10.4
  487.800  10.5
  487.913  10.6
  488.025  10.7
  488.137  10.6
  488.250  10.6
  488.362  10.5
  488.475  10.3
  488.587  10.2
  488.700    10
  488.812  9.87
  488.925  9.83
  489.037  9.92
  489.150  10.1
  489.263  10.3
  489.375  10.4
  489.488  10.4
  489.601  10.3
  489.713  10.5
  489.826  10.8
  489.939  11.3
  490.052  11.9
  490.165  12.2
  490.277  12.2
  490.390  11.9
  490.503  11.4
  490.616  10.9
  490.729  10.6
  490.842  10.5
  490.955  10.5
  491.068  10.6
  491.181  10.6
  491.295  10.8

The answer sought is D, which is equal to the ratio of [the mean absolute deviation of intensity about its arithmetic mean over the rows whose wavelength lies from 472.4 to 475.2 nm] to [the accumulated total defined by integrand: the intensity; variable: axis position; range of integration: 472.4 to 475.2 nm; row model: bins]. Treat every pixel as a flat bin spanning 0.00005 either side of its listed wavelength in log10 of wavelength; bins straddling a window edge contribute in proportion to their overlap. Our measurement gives 0.011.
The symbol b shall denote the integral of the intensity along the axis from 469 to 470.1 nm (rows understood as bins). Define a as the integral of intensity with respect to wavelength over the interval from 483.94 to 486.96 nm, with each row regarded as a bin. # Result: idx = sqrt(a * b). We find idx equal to 19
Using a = 31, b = 11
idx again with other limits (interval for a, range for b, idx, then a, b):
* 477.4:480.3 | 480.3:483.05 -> 31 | 31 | 30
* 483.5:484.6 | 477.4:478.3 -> 11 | 12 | 10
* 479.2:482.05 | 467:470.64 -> 33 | 31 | 36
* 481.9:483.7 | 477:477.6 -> 11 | 20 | 6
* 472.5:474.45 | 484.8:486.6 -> 19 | 21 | 18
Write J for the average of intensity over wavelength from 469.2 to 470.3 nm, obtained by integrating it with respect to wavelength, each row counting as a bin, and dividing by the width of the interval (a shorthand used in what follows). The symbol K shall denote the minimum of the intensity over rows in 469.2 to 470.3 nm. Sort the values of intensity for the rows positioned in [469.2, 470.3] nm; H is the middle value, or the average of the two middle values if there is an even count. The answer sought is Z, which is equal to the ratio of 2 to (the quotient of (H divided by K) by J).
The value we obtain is 19.7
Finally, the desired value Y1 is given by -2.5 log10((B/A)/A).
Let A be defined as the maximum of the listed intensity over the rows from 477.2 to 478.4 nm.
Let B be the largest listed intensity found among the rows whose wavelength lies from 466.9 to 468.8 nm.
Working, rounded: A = 11.2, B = 10.2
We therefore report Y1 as 2.72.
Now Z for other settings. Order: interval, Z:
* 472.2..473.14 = 20.3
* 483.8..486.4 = 19.6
